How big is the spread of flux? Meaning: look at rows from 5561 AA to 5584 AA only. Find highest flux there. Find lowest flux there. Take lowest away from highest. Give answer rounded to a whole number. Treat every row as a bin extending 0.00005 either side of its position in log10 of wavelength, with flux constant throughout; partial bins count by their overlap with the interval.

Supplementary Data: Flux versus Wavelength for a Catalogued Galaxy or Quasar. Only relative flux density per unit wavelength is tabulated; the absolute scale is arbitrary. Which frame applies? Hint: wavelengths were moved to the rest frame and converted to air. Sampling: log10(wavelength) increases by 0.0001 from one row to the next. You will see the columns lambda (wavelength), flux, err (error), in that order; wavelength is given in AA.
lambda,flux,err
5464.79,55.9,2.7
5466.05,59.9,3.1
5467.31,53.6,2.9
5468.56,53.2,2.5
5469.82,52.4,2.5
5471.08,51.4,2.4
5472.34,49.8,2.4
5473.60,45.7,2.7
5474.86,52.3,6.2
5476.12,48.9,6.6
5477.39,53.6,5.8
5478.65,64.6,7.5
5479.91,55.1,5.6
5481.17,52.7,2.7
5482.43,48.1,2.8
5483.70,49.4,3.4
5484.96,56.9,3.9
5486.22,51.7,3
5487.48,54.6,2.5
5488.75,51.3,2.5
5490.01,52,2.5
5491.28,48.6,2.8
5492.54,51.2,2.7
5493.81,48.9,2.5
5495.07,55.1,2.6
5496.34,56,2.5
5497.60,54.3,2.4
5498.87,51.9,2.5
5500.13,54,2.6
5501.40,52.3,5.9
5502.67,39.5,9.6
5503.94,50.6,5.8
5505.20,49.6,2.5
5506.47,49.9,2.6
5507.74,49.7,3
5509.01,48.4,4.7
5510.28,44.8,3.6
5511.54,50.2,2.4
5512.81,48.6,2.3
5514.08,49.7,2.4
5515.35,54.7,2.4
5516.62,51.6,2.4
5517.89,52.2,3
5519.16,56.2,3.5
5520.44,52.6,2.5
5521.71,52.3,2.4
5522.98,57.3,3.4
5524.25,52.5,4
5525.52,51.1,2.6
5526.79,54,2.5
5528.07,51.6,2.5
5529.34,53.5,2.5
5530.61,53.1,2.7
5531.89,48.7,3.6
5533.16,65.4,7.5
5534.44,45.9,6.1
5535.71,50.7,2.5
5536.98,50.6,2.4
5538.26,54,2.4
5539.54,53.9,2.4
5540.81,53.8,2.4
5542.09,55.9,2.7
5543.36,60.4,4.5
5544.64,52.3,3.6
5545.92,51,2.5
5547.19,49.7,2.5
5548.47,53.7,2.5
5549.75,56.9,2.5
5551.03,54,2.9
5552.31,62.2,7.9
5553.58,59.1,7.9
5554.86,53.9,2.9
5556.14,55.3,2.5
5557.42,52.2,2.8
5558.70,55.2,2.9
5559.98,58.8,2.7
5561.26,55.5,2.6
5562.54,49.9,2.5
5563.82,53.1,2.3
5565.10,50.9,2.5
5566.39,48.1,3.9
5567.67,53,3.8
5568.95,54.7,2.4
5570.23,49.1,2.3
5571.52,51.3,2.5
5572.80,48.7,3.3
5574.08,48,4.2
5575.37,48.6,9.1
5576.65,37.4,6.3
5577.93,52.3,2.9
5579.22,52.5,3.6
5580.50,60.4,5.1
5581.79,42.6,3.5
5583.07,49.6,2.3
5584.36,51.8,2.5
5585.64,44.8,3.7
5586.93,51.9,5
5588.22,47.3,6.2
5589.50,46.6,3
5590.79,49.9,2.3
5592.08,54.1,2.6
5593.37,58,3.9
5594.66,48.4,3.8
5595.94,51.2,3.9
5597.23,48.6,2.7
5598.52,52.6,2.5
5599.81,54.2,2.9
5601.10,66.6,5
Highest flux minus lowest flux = 23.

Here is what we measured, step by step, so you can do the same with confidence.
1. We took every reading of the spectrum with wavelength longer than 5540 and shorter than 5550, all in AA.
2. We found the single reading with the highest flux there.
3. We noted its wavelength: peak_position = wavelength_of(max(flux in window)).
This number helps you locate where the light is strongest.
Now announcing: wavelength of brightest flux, 5543.36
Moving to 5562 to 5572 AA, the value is 5568.95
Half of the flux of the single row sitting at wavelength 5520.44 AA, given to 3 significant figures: 26.3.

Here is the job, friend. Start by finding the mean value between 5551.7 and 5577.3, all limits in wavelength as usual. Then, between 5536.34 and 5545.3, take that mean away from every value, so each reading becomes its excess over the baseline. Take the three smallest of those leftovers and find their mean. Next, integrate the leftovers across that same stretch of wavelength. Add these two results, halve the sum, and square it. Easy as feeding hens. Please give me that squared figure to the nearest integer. 93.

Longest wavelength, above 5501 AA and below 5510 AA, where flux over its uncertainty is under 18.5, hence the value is 5509.01 AA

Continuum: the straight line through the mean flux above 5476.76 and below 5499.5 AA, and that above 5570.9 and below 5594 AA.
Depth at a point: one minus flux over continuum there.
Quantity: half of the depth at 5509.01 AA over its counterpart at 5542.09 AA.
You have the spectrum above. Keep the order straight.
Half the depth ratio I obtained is -0.41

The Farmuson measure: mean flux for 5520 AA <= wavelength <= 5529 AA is 53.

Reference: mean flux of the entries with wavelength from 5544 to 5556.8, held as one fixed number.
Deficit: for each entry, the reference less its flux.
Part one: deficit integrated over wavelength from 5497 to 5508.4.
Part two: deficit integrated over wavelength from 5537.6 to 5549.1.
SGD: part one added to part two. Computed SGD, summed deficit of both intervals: 64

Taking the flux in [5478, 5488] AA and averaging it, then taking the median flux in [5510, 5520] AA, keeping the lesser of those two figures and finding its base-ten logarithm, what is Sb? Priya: 1.71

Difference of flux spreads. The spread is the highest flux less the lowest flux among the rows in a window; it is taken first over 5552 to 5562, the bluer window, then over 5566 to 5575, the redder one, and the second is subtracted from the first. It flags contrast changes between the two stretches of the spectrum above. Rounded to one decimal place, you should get 3.3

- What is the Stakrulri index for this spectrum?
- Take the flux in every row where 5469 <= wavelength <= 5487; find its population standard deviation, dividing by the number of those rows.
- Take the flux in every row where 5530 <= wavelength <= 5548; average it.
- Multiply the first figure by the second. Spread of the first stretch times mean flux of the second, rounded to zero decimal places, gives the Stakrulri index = 234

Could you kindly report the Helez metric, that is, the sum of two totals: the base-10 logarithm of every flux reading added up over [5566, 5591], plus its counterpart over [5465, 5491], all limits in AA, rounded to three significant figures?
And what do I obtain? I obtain 68.3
